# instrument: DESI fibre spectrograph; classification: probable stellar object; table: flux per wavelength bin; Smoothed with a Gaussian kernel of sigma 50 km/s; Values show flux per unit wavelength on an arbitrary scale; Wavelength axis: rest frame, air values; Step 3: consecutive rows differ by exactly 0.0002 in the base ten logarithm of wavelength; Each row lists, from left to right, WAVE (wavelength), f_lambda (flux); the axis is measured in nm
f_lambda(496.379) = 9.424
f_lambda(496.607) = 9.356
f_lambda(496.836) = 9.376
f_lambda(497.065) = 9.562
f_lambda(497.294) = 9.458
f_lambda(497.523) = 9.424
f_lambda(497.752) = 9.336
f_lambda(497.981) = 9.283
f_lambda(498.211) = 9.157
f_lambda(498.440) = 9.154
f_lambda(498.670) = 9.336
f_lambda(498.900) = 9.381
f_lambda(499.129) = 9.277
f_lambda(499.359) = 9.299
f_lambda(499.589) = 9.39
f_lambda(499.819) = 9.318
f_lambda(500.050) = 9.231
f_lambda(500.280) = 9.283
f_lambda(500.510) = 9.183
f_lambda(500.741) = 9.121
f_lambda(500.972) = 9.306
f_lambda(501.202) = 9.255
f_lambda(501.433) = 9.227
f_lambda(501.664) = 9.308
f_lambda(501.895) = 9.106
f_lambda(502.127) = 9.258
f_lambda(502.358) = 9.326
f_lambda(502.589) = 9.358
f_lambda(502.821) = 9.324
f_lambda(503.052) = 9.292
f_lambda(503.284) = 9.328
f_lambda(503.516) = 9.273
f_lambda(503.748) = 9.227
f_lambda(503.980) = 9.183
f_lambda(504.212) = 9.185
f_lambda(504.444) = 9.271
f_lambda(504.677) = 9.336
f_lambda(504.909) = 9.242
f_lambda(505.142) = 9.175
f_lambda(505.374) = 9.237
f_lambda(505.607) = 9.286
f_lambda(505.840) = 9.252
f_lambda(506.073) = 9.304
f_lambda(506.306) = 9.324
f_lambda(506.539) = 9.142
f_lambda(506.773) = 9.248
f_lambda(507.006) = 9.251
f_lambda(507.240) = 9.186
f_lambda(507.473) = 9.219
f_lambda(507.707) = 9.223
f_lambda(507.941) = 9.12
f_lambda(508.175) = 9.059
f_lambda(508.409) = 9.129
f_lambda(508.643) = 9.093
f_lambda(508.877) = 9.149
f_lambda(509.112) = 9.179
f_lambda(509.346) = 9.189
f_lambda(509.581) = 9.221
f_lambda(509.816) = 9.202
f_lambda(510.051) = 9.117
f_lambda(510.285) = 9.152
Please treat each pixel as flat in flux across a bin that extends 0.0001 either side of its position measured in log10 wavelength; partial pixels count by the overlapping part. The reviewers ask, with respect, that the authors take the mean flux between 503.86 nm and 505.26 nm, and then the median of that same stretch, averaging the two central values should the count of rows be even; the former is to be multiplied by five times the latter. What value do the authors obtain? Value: 425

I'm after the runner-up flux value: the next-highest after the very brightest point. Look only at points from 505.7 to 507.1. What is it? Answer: 9.304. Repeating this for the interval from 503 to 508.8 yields 9.328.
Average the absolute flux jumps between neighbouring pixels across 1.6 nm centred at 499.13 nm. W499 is 0.09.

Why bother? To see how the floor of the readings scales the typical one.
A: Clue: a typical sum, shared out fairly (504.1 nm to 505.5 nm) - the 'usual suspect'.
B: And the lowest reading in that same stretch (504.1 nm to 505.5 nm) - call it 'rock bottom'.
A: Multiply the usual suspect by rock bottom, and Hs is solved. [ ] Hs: 84.8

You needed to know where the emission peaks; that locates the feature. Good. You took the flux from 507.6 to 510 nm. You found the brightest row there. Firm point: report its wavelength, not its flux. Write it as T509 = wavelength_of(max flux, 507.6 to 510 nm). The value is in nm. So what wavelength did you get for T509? 507.707 nm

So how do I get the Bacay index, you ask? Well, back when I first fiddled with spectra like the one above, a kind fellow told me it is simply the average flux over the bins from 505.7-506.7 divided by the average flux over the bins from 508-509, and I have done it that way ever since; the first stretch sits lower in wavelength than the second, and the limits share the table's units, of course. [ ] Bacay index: 1.02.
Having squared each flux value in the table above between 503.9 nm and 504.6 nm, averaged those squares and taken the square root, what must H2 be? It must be 9.21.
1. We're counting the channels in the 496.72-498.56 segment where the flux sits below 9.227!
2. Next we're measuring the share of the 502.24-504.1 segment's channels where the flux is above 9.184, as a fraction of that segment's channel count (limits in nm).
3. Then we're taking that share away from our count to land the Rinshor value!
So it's 1.1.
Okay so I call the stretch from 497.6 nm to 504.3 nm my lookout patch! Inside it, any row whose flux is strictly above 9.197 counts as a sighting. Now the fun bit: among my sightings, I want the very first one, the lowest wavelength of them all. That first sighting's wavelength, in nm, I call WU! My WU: 497.752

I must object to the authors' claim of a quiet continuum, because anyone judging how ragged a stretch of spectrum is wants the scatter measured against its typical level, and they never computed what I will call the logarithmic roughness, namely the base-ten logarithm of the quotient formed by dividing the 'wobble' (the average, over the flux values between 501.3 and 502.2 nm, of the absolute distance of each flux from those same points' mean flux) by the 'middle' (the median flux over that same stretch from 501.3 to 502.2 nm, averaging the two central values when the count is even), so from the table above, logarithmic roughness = -2.19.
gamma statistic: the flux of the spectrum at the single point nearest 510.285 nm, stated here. 9.152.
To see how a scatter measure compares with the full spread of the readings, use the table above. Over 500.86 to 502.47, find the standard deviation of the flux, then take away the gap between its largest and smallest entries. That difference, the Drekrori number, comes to -0.15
